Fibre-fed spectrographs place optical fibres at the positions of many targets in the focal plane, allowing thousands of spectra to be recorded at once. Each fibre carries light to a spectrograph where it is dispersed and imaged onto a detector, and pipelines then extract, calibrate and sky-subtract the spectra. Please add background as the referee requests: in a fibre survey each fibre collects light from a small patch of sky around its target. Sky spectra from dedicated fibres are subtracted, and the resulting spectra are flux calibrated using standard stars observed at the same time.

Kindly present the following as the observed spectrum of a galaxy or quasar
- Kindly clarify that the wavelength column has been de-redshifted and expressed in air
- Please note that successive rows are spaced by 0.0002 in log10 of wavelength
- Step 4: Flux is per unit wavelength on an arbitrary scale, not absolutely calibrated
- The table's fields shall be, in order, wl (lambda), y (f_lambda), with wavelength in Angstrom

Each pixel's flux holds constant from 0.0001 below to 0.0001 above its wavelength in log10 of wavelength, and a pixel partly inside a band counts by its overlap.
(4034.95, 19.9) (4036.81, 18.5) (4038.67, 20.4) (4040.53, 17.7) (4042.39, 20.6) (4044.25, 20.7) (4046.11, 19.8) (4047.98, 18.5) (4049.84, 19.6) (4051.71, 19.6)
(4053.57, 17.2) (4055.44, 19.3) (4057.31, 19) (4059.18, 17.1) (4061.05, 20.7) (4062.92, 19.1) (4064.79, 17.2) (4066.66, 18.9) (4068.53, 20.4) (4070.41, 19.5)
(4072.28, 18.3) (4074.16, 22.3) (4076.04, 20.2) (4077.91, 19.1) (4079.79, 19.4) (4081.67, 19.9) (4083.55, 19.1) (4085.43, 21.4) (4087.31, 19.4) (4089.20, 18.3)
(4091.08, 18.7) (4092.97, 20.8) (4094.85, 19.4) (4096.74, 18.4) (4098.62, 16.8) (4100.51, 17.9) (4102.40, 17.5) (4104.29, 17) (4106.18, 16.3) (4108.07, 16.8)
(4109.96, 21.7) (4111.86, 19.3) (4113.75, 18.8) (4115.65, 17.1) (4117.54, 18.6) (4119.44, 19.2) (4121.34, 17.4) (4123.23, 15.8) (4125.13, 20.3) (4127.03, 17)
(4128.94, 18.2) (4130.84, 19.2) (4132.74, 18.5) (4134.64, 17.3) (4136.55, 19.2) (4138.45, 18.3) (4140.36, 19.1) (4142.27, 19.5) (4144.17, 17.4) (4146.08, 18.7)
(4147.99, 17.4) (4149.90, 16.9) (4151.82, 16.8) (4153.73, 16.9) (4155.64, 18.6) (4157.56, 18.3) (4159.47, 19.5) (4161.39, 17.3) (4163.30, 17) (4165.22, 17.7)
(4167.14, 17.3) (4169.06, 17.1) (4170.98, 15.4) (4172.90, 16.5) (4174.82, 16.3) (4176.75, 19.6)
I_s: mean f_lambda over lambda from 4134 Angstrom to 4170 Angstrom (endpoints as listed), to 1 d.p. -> 17.9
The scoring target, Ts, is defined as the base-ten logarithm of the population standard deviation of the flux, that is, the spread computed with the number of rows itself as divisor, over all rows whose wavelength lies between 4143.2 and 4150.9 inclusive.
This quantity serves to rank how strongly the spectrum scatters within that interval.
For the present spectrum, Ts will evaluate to -0.18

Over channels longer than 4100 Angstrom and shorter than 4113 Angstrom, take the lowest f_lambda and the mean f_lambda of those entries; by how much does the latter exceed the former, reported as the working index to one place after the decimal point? 1.8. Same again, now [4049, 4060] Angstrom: 1.5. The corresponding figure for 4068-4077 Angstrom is 1.8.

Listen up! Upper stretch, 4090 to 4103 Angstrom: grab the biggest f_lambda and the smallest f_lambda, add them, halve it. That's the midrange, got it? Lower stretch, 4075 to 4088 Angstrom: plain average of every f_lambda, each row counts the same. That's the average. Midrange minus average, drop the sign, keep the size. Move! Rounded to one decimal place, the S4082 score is 1.0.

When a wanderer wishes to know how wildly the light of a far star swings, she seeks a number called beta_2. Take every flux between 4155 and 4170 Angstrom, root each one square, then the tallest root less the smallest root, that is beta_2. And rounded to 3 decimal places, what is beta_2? 0.293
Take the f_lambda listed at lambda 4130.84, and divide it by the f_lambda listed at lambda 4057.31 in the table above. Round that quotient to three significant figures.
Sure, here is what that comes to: 1.01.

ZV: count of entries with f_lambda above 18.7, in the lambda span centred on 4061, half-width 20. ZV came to 16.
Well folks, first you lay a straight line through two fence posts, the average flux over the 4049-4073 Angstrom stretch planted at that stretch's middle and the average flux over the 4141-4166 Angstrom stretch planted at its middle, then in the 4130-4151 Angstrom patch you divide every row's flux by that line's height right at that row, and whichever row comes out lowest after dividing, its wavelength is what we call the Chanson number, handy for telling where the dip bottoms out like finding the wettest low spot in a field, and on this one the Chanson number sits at 4149.90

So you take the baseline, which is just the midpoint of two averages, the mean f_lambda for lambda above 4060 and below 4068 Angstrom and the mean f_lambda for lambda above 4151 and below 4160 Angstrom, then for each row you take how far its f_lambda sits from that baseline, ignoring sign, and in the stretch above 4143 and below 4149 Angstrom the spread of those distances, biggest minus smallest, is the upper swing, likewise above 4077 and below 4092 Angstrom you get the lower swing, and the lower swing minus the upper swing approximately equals 1.8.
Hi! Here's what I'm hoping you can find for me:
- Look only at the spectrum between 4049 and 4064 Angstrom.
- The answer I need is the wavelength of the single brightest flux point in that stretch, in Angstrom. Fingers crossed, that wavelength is 4061.05 Angstrom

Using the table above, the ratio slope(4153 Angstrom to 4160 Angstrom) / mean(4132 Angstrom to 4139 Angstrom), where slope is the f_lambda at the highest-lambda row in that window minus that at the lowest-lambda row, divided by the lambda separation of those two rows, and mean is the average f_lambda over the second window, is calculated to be 0.025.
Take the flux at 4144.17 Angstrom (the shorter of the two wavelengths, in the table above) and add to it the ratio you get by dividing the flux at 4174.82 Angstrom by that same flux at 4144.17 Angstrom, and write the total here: 18.3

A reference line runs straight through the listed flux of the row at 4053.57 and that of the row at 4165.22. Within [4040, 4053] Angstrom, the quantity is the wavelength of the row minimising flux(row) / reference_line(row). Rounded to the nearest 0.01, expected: 4040.53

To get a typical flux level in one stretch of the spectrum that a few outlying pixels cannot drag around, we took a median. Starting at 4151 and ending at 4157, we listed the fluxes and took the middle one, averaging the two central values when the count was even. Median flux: 16.9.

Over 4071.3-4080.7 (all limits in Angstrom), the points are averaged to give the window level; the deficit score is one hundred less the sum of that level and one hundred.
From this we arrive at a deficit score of -19.9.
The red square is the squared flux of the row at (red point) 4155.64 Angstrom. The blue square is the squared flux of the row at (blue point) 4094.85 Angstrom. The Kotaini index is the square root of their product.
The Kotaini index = 361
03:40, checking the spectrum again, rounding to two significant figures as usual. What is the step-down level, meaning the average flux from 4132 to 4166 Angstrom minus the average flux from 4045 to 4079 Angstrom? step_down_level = -1.2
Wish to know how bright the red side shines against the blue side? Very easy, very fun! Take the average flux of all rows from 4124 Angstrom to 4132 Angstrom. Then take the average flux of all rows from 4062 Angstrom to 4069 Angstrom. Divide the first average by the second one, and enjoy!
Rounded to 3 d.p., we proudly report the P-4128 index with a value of 0.988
